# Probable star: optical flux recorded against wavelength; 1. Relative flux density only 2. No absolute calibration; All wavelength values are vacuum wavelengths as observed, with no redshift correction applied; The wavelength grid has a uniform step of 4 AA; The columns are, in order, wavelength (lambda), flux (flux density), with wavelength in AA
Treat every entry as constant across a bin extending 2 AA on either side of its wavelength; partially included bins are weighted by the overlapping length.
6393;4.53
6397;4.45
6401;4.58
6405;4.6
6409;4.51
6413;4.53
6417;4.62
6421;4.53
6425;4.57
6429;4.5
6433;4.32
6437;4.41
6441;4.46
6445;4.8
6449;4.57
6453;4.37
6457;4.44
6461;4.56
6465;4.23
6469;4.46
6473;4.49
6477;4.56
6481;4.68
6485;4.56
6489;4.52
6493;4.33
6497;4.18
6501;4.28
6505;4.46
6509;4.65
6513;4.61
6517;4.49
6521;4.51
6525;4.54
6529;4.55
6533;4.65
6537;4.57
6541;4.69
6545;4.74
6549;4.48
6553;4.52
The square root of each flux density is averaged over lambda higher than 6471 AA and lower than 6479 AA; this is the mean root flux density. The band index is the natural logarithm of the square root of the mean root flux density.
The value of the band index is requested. 0.377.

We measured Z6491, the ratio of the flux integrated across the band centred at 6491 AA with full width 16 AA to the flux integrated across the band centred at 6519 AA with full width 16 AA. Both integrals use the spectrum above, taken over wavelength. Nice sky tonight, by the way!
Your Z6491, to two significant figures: 0.97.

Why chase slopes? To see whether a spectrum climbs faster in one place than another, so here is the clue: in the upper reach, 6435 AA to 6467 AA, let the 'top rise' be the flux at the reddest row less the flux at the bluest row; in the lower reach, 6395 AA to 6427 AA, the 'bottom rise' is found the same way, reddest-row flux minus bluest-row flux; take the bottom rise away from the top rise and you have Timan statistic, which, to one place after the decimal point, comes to -0.3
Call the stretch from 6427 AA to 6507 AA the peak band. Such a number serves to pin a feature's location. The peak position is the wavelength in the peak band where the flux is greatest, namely 6445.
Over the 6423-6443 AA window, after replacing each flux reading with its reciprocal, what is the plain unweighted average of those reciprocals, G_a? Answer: 0.225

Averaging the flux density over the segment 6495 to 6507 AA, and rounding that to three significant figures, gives 4.31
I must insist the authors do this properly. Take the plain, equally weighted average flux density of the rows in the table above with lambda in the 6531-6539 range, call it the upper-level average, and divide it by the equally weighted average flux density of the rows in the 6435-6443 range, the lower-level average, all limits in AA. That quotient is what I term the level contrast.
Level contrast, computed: 1.039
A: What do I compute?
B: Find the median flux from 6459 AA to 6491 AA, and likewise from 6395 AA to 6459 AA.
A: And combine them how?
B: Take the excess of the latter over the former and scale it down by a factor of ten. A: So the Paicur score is -0.002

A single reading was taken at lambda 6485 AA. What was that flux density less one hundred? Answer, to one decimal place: -95.4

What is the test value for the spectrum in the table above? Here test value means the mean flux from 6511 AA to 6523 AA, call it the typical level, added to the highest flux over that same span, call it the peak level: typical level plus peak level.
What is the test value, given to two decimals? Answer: 9.15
